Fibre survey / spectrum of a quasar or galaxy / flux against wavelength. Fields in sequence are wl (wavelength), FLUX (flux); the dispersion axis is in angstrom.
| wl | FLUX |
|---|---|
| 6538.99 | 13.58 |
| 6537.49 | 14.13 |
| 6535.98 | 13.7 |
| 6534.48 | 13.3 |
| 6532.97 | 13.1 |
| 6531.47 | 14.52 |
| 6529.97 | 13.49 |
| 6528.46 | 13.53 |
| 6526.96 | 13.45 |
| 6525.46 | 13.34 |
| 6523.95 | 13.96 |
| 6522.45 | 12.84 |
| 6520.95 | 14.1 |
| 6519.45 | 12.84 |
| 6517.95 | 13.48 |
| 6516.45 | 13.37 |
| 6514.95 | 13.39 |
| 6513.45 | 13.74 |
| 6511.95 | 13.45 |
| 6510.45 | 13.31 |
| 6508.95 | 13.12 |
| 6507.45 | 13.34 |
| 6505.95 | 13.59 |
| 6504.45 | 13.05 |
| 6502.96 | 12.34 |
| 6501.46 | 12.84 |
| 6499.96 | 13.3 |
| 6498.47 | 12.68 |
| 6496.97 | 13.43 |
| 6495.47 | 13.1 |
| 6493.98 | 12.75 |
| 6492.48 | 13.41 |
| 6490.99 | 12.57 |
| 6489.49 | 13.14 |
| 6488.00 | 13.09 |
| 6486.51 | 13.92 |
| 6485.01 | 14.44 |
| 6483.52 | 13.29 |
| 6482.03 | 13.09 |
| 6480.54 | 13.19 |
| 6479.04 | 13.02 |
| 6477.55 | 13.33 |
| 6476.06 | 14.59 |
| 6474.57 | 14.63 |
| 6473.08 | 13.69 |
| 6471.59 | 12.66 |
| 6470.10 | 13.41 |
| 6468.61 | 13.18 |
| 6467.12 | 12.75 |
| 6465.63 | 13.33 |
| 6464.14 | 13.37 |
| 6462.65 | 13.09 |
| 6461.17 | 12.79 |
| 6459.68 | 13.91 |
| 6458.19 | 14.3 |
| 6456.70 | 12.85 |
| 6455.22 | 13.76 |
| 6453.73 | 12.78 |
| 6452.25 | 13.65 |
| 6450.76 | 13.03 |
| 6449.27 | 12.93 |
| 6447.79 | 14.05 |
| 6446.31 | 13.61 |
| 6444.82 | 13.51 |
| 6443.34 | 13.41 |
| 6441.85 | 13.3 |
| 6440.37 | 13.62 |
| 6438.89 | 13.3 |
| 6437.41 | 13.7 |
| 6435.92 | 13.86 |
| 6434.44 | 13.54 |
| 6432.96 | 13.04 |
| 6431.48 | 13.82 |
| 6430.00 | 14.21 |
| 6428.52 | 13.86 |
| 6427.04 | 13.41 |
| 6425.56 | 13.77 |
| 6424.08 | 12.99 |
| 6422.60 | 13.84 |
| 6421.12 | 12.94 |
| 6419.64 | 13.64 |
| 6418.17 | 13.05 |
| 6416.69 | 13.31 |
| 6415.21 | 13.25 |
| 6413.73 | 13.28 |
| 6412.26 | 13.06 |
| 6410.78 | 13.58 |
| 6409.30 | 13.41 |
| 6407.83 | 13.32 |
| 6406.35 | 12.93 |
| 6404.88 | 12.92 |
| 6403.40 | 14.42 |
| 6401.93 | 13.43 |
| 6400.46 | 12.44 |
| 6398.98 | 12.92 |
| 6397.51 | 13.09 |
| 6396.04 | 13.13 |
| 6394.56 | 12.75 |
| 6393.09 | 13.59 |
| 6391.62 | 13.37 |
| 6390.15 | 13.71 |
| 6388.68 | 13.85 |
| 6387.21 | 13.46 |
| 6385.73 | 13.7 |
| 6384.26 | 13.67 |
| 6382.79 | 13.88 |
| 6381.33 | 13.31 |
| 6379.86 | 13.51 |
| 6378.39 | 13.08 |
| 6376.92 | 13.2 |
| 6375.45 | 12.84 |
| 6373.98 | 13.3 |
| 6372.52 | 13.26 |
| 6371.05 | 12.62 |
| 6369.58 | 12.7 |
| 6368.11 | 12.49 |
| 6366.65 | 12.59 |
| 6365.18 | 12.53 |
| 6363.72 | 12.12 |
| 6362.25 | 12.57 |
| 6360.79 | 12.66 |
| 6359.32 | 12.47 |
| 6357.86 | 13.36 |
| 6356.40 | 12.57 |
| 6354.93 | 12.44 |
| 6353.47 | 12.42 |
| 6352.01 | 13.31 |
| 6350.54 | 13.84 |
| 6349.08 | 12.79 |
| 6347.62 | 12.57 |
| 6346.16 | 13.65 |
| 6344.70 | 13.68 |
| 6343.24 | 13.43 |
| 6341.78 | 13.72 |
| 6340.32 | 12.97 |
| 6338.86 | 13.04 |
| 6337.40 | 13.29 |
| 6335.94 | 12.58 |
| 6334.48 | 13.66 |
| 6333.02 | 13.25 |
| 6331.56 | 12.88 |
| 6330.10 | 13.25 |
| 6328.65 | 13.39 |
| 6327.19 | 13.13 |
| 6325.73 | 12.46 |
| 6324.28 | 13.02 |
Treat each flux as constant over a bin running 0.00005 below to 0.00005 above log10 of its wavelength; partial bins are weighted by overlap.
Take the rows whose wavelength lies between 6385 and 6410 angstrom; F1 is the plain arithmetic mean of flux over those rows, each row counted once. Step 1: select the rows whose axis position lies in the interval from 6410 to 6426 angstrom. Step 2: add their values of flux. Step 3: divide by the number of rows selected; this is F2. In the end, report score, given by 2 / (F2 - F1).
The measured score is 116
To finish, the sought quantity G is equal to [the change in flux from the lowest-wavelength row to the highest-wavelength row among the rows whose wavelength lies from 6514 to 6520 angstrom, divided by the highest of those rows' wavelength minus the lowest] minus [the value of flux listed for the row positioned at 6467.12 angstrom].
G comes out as -12.9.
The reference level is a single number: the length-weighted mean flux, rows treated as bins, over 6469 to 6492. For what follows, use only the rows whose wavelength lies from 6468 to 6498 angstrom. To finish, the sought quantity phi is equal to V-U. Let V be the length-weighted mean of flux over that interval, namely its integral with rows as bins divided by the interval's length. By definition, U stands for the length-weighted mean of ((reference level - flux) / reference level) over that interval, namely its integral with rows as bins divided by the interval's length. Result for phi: 13.4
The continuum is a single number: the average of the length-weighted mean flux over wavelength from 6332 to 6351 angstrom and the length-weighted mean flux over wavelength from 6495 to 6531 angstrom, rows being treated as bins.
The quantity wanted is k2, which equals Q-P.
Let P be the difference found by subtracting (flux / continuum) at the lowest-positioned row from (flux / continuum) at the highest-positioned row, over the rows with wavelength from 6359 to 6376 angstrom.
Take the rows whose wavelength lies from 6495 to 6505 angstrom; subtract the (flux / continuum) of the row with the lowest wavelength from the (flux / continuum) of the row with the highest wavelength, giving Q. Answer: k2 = -0.032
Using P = 0.028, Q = -0.004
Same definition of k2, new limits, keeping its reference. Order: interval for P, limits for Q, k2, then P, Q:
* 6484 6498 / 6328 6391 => 0.100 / -0.076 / 0.024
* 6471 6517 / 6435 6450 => -0.124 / 0.053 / -0.070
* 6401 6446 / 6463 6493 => -0.003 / 0.006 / 0.003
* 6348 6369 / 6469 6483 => -0.002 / -0.023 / -0.024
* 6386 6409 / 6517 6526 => 0.000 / -0.011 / -0.011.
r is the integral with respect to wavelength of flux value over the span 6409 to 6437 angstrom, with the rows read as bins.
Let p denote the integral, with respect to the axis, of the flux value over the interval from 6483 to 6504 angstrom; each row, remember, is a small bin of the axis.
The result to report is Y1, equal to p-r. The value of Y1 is -101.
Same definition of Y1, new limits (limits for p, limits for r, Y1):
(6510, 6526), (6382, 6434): -482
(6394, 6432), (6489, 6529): -23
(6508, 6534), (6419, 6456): -149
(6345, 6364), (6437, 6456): -11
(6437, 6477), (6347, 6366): 296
